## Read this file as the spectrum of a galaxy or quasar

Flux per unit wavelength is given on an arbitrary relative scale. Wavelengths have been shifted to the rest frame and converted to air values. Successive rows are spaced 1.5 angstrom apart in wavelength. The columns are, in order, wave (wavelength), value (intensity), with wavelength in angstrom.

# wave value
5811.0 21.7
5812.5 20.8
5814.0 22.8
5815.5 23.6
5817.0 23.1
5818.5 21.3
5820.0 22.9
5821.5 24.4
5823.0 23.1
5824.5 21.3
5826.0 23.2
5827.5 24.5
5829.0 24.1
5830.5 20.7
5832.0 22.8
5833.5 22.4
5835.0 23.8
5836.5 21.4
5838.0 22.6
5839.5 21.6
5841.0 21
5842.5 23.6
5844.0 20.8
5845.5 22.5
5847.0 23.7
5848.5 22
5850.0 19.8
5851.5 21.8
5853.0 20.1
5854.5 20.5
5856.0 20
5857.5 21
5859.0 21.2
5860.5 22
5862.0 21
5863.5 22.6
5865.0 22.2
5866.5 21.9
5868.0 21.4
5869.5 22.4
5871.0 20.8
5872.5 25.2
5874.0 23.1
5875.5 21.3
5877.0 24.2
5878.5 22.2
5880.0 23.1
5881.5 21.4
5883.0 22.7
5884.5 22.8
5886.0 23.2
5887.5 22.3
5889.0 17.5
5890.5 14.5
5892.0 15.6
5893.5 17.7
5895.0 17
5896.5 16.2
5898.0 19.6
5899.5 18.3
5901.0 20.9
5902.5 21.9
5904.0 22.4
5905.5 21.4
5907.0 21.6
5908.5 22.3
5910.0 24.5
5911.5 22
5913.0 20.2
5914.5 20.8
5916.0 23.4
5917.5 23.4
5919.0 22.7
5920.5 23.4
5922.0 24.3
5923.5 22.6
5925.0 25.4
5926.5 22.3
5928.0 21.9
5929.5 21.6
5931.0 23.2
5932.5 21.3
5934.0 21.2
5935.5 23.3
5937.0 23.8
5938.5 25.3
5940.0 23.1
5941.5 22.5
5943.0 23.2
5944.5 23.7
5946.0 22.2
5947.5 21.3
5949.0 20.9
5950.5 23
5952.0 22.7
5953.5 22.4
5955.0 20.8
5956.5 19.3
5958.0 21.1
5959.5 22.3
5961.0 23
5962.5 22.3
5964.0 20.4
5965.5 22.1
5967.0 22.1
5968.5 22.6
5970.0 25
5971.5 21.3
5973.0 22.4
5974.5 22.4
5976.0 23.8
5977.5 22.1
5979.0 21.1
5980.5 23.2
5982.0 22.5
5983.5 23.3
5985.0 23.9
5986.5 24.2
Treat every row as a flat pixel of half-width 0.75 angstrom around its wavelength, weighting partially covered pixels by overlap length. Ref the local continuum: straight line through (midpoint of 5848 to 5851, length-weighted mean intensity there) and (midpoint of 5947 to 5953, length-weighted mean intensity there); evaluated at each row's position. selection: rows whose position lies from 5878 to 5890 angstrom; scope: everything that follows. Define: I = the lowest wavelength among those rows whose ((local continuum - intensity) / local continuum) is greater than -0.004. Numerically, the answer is 5889.0 angstrom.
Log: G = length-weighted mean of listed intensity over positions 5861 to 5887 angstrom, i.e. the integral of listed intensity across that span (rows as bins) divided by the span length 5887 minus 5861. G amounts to 22.4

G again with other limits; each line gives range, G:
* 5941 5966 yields 21.9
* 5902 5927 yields 22.6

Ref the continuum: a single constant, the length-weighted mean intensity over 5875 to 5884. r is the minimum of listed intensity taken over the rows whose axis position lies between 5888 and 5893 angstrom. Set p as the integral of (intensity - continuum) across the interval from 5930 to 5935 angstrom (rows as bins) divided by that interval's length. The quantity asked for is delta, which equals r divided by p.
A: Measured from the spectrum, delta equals -25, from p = -0.6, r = 14.5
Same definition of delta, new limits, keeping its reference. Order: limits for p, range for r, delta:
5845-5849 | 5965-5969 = 82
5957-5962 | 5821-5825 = -41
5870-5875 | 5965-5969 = 57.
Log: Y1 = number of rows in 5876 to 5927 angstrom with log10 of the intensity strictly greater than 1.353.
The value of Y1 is 13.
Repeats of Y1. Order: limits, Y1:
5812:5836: 11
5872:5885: 6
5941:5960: 4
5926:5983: 14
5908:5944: 14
